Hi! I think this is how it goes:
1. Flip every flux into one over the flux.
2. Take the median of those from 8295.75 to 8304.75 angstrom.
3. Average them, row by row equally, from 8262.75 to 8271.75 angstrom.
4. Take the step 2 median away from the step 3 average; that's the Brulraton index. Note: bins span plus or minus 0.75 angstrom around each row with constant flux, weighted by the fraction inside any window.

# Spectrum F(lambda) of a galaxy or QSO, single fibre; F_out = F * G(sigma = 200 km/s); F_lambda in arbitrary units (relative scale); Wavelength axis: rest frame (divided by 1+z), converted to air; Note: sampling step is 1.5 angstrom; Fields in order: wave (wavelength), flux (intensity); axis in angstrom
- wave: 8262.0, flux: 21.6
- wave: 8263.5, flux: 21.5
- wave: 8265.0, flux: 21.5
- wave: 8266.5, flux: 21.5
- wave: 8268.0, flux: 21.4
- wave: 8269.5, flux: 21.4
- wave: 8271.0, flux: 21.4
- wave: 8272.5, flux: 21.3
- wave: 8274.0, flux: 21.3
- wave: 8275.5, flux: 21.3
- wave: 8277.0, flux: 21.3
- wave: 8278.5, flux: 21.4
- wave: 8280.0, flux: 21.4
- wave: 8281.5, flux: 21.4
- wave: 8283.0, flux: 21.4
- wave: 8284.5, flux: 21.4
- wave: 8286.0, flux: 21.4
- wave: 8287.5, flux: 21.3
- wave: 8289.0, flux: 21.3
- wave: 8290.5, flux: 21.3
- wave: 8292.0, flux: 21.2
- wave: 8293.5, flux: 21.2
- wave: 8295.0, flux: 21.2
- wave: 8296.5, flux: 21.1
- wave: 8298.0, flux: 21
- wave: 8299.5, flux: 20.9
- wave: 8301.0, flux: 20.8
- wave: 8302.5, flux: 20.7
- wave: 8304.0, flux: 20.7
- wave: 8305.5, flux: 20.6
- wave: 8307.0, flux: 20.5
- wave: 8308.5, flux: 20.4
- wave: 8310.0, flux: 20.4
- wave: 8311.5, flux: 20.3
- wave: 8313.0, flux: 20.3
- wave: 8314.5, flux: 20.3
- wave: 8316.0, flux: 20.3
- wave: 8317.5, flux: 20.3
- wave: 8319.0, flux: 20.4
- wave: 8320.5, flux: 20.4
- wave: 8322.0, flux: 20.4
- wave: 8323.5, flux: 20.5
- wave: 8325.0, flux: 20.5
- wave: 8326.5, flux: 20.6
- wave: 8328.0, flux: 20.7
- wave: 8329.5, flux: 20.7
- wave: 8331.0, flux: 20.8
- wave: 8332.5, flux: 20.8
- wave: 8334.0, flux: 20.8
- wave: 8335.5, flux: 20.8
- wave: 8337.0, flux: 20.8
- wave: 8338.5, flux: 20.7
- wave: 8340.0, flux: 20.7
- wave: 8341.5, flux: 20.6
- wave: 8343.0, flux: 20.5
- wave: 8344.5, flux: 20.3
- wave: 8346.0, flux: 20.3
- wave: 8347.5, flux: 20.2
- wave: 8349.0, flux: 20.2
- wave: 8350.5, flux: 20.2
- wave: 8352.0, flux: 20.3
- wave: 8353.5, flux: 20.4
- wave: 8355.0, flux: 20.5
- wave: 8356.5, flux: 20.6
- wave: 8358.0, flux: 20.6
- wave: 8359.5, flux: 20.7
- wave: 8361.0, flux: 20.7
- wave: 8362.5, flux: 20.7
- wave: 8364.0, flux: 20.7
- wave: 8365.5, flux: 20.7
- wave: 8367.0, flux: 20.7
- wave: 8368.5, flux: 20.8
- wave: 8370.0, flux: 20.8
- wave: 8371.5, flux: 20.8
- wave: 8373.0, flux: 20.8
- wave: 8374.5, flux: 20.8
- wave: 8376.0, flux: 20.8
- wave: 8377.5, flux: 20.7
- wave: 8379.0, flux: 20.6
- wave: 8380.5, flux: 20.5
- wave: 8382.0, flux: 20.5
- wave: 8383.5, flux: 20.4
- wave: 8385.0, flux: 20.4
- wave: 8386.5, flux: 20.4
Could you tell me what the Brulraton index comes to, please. -0.0013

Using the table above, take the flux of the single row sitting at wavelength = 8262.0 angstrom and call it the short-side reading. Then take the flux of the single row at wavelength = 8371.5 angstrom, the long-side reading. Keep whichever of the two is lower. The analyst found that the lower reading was 20.8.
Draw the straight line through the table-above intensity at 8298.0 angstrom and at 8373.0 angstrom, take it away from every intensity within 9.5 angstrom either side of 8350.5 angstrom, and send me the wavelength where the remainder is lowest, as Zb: 8347.5 angstrom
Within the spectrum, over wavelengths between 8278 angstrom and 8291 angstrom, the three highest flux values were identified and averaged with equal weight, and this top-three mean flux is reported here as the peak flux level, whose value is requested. 21.4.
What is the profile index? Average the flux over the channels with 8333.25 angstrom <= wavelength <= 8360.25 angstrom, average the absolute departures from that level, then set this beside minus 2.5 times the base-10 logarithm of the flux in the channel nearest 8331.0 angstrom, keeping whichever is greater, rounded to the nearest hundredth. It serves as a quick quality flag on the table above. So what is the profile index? 0.19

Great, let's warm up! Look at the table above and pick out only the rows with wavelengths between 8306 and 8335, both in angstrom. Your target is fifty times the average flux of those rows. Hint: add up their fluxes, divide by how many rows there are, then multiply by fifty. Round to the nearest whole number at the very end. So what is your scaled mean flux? 1025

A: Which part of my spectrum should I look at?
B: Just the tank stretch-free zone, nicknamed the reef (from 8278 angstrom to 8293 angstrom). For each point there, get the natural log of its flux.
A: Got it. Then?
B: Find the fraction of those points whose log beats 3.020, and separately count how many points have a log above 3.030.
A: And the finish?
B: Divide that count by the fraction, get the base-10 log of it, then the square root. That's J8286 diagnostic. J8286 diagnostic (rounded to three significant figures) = 1.00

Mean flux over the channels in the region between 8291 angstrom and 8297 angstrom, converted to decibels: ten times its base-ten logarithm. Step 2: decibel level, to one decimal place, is 13.3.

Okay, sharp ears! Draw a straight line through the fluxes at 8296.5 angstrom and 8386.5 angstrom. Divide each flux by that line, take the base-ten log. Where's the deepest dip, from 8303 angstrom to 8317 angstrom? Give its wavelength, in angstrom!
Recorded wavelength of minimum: 8311.5 angstrom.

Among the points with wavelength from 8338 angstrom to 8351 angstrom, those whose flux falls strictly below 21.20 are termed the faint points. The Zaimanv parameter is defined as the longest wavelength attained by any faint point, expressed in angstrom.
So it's 8350.5 angstrom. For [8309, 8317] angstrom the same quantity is 8316.0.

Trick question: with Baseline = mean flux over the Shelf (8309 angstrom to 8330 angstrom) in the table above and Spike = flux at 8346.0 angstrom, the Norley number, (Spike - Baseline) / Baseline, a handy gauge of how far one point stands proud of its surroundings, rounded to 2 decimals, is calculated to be -0.01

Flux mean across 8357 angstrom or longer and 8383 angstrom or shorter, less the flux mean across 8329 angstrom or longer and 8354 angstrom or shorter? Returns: 0.2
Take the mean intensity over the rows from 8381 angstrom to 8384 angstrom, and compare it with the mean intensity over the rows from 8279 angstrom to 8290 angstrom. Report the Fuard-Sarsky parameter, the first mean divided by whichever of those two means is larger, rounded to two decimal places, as 0.96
